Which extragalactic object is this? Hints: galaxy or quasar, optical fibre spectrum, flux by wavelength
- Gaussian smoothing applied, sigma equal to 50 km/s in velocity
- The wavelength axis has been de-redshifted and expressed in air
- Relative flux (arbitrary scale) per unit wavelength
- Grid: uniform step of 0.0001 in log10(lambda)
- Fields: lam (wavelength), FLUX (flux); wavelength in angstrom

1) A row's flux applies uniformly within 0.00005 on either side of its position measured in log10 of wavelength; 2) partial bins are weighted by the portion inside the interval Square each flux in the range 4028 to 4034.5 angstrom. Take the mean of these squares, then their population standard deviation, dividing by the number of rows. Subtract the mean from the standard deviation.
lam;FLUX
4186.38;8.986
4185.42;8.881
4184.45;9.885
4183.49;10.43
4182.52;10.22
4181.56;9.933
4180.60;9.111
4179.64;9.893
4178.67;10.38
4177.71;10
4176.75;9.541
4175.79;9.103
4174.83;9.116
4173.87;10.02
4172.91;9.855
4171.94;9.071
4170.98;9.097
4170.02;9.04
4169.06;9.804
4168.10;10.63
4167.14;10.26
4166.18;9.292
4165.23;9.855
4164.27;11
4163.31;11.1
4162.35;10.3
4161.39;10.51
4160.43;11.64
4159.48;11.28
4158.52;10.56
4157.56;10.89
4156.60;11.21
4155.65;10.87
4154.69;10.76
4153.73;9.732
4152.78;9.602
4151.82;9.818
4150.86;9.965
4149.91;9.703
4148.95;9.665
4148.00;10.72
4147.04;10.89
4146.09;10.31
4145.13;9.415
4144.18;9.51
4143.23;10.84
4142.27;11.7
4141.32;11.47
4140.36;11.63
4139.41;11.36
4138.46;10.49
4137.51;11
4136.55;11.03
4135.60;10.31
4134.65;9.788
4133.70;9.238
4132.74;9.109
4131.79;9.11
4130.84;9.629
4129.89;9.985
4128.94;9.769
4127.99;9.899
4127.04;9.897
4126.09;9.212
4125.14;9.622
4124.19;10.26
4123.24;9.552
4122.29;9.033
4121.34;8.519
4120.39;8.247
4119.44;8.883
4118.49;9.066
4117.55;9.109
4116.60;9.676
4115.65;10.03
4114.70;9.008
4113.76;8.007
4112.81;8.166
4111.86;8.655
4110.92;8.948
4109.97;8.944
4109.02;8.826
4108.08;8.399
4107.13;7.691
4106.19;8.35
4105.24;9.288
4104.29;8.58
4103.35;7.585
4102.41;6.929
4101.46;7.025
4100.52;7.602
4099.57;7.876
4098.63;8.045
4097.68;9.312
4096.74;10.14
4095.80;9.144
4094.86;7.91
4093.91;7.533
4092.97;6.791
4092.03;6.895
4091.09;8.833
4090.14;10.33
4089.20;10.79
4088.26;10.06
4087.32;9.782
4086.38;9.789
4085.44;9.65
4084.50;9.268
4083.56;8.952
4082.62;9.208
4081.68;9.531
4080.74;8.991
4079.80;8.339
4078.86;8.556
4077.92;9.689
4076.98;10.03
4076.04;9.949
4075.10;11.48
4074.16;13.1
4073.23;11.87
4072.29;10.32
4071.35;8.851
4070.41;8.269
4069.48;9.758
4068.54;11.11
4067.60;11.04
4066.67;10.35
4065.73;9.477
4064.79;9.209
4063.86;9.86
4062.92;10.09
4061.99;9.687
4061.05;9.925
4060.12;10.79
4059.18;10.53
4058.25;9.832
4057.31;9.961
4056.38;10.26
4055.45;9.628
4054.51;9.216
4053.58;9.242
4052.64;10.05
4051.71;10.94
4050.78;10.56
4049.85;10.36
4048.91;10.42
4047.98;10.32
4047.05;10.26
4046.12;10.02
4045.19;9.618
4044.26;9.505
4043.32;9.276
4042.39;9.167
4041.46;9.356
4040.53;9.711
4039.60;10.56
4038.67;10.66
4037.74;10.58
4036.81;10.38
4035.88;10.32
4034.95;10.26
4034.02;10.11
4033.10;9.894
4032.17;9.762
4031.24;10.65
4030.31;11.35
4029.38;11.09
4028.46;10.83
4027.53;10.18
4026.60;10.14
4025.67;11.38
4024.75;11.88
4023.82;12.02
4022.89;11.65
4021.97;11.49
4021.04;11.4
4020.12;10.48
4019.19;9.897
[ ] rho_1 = -99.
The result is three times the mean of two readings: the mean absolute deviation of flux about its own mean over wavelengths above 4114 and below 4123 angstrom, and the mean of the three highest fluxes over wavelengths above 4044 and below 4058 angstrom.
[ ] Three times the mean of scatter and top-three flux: 16.5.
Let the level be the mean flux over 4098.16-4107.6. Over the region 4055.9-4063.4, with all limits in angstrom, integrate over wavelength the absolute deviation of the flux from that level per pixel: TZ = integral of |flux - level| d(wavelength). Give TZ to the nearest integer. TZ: 17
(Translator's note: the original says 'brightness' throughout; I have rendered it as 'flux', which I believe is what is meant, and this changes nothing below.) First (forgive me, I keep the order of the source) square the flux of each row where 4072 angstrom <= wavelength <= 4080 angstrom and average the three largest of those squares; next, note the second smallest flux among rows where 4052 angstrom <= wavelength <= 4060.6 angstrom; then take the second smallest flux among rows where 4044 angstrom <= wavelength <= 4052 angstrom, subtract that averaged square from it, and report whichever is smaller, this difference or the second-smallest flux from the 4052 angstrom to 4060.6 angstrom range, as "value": -138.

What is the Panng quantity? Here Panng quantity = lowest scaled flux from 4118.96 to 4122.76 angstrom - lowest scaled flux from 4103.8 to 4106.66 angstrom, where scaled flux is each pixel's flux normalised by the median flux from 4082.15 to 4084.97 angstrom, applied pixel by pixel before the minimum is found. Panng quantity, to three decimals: -0.011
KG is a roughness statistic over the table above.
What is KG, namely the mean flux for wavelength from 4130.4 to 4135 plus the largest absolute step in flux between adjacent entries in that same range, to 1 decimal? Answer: 9.9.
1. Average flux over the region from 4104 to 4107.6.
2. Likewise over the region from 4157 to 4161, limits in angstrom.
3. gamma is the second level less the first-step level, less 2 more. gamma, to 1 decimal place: 0.6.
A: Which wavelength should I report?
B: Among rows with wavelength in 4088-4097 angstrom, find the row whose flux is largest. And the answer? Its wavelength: 4089.20 angstrom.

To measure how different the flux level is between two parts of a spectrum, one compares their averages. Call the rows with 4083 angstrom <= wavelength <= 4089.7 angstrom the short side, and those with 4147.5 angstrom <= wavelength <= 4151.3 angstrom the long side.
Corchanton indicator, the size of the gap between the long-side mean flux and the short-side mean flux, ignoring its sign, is 0.26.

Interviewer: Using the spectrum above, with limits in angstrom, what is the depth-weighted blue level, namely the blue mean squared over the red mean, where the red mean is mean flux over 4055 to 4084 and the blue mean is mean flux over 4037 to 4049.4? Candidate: 10.0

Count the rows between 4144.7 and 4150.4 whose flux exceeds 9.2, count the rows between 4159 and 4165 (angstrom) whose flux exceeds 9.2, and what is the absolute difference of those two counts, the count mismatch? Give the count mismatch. 0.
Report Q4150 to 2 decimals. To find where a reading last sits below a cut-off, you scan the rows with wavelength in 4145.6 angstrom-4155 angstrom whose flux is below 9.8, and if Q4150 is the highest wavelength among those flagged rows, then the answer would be 4153.73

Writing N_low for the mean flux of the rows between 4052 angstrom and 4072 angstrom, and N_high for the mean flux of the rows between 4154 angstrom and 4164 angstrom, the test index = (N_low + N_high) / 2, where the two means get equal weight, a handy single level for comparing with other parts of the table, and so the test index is 10.4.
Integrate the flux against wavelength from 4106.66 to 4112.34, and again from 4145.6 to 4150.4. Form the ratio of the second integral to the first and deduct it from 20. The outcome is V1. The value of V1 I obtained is 19.0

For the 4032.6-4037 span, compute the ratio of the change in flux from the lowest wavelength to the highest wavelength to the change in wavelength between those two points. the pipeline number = 0.13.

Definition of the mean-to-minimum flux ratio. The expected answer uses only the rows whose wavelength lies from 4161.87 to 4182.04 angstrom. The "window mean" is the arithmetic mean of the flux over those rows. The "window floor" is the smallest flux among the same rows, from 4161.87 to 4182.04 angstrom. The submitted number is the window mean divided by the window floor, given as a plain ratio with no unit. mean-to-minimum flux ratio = 1.09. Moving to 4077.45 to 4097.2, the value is 1.33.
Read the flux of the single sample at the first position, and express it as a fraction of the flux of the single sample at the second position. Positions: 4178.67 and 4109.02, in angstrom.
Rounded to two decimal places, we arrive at 1.18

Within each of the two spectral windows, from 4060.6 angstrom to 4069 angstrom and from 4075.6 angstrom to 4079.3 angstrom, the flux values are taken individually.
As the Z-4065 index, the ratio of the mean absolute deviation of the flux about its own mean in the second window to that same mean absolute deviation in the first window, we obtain 1.0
